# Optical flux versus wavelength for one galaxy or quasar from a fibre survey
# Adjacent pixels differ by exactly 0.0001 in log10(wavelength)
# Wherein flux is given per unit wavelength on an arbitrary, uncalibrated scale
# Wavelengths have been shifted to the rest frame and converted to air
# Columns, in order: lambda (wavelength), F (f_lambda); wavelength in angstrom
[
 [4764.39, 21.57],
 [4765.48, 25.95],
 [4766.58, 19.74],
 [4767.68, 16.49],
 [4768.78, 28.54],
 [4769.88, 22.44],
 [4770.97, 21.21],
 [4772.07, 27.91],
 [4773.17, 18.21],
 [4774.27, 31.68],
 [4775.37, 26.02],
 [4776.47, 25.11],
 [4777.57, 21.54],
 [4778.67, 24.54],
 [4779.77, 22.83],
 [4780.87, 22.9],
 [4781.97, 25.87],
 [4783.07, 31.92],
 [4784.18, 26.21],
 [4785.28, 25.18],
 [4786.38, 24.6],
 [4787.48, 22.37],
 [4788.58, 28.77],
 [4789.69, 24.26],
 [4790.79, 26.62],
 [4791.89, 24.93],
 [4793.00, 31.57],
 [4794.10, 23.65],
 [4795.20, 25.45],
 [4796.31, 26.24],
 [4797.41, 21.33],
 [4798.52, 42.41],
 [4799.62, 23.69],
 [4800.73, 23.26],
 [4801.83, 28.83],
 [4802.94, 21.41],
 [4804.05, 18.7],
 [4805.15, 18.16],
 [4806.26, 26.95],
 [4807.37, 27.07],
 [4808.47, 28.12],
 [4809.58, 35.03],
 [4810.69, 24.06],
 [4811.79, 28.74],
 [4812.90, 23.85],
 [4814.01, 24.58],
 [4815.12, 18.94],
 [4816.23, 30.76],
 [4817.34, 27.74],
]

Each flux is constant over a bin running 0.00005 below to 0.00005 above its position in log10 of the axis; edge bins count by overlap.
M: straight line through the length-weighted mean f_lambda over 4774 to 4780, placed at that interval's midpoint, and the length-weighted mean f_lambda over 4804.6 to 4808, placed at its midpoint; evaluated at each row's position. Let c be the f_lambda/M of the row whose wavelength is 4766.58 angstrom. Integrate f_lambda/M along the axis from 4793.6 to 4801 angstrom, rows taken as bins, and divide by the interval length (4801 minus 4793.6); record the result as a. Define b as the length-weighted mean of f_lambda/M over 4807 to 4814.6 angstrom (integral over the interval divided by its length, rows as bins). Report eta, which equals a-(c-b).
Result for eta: 1.45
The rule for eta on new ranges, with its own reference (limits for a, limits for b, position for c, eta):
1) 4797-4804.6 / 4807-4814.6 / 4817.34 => 1.03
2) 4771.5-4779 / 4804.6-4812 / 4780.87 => 1.19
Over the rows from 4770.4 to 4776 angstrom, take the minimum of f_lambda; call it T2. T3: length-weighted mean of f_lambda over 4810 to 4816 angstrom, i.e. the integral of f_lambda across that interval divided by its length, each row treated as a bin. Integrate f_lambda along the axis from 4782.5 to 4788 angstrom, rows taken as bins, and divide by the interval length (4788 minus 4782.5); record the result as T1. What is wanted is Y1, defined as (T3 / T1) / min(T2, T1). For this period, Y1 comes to 0.052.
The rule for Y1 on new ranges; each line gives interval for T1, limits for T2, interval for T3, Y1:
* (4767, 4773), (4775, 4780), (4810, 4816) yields 0.050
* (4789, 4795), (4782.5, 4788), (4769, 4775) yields 0.042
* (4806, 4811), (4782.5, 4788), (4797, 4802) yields 0.044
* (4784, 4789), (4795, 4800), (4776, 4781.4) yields 0.043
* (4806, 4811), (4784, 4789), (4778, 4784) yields 0.040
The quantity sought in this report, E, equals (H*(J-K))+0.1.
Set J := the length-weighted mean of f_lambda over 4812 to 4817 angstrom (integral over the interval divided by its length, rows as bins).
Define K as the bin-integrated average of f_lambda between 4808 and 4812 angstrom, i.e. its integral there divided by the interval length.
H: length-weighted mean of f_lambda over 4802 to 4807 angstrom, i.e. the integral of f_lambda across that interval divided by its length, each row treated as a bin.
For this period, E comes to -91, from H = 22.1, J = 24.9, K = 29.0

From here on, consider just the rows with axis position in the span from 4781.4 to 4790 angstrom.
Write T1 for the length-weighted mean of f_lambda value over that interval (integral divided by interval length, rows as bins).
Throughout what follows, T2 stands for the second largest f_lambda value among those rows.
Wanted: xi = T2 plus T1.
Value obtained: 54.9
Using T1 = 26.2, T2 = 28.77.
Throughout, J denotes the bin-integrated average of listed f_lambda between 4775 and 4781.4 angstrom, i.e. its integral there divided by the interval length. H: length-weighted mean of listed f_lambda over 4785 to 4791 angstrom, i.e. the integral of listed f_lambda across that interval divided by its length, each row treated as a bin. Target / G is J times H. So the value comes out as 600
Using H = 25.2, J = 23.8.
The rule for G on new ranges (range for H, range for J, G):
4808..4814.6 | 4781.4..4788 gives 711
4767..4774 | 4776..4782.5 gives 542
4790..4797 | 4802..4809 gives 622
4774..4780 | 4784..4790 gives 633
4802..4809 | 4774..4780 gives 595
